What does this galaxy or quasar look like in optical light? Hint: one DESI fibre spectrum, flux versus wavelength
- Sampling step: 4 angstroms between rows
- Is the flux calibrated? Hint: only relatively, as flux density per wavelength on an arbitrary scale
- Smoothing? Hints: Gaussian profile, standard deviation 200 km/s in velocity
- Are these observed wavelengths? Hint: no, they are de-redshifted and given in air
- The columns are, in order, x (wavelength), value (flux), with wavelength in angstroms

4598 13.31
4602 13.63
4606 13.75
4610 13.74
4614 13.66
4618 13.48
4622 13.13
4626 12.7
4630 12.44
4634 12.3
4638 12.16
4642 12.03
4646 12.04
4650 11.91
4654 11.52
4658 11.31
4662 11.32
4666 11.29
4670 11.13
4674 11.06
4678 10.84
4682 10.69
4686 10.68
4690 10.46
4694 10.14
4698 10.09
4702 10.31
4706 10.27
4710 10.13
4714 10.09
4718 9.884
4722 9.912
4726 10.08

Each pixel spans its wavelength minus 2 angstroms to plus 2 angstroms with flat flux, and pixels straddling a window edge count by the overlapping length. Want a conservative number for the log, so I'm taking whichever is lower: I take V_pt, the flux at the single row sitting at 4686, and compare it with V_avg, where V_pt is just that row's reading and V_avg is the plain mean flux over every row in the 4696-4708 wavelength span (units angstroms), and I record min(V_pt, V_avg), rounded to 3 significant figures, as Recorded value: 10.2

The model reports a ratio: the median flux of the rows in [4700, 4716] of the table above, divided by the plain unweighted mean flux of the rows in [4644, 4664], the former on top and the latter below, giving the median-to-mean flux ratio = 0.88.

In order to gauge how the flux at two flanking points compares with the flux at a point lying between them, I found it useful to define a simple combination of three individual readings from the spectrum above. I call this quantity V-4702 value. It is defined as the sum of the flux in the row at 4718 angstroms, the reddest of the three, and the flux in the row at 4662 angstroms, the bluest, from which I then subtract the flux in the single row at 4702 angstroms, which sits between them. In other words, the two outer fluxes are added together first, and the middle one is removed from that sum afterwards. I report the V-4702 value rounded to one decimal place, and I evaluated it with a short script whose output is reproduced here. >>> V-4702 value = 10.9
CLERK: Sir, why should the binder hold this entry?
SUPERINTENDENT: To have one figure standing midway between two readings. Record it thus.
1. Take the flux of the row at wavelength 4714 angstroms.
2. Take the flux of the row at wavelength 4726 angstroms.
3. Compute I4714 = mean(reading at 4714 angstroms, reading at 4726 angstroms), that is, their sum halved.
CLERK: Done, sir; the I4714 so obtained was 10.1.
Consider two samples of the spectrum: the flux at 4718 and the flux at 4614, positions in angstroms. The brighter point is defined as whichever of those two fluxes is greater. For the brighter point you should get 13.7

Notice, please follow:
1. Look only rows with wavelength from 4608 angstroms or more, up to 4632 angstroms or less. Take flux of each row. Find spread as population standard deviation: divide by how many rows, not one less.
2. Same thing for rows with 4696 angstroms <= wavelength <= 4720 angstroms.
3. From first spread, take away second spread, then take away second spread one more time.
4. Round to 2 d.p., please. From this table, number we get 0.21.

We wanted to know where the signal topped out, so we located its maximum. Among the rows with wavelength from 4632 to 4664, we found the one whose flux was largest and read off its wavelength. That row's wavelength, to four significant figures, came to 4634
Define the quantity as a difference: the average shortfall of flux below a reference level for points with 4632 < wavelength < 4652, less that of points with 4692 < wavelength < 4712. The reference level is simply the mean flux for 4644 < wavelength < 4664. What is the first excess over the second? -1.90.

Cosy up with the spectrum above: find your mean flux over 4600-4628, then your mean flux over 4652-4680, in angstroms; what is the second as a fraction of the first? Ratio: 0.83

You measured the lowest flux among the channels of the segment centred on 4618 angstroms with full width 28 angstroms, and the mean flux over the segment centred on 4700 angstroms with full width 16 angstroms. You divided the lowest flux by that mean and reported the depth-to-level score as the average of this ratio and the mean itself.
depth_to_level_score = 5.7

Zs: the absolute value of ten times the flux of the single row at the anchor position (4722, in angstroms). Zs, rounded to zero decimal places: 99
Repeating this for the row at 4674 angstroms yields 111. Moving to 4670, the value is 111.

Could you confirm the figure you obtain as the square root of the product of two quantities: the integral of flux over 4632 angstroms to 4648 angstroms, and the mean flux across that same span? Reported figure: 48.5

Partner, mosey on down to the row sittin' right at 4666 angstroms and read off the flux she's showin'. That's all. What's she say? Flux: 11.29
